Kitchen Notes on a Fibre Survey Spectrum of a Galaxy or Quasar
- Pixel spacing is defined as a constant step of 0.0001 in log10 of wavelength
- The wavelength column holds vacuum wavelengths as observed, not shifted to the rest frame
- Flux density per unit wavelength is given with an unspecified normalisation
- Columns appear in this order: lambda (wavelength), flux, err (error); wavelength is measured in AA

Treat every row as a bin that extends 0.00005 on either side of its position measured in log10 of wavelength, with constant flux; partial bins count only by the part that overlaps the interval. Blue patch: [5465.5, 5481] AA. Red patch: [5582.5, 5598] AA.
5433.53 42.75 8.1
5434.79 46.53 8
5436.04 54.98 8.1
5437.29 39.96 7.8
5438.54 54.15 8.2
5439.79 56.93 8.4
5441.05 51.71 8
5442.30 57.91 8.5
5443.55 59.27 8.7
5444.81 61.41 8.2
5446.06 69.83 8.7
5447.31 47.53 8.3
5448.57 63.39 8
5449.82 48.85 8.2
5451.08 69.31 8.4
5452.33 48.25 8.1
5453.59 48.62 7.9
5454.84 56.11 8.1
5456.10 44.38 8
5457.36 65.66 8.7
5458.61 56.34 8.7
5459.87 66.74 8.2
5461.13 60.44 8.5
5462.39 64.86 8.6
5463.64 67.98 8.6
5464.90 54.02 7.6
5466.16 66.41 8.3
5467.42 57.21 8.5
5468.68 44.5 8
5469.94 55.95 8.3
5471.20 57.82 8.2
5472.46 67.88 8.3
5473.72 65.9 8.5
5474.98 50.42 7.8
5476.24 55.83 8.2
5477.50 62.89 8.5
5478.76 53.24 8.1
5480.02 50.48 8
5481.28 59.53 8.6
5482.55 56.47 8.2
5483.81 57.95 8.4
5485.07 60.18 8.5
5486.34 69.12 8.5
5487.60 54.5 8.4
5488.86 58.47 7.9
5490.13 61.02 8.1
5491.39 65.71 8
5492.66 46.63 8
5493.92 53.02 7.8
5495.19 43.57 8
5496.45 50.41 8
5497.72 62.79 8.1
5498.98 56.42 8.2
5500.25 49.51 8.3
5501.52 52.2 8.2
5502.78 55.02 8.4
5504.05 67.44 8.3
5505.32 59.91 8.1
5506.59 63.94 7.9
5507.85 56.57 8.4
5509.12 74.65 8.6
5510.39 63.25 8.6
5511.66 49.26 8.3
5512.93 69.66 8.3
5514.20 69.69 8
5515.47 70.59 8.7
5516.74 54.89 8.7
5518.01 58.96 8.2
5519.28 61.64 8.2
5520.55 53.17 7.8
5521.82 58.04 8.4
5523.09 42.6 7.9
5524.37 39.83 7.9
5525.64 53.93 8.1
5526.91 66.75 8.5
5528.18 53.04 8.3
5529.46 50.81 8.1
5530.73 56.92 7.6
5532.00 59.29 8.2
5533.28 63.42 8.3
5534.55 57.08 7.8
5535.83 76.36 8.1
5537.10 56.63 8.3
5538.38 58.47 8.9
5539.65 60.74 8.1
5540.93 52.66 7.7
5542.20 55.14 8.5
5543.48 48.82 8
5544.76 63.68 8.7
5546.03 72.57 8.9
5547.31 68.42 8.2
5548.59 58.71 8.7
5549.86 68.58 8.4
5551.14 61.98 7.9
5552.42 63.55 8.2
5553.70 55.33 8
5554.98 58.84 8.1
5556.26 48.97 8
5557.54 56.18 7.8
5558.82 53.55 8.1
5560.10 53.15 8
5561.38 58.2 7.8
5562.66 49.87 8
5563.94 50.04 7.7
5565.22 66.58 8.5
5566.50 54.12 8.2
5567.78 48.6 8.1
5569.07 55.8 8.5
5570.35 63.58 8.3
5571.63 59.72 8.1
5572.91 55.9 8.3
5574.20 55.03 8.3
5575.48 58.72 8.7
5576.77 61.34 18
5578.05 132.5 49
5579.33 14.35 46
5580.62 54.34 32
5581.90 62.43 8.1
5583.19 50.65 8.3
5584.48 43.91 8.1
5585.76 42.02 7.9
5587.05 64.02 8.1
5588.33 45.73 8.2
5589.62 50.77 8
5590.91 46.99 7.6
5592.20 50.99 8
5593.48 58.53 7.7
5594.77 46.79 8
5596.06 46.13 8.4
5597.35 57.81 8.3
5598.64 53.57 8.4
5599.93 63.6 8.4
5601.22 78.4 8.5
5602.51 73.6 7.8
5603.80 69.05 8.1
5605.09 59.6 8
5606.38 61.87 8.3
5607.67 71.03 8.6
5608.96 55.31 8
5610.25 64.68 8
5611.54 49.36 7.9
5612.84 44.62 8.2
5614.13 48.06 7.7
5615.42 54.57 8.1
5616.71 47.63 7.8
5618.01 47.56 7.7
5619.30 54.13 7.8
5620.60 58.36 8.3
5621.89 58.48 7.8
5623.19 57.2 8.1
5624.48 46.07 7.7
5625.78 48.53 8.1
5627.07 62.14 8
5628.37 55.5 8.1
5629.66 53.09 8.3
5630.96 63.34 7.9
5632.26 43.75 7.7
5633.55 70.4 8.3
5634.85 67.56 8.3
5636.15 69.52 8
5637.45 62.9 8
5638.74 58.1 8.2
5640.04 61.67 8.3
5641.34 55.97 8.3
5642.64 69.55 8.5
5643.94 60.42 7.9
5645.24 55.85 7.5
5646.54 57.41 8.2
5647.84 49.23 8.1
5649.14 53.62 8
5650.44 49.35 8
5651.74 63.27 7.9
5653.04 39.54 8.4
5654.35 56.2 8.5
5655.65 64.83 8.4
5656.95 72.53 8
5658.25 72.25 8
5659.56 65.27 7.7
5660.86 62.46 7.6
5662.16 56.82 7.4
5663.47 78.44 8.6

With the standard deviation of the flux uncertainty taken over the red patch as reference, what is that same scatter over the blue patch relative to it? 0.93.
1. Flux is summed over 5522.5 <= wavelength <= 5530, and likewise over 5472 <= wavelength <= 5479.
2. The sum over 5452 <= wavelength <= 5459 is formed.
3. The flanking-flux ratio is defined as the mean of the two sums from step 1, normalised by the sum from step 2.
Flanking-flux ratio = 1.04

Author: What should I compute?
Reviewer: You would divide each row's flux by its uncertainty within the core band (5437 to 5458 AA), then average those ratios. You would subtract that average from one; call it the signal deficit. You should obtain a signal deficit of -5.7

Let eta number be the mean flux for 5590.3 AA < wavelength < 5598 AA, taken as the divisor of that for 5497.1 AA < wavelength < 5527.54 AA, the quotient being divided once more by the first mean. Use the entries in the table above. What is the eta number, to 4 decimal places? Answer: 0.0224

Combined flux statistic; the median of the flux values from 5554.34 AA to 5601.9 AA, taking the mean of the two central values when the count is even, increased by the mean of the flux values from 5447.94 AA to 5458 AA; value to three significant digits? 110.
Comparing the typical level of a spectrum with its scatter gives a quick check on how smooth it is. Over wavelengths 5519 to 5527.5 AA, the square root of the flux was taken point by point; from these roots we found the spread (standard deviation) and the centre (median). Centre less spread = 6.7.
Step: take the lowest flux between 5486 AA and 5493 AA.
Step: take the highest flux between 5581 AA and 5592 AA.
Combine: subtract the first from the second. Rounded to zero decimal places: 17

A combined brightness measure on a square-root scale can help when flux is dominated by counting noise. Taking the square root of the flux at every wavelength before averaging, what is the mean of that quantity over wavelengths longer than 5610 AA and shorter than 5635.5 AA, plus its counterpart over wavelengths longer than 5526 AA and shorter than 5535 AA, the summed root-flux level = 15.0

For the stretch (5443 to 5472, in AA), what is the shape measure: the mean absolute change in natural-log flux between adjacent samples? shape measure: 0.192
